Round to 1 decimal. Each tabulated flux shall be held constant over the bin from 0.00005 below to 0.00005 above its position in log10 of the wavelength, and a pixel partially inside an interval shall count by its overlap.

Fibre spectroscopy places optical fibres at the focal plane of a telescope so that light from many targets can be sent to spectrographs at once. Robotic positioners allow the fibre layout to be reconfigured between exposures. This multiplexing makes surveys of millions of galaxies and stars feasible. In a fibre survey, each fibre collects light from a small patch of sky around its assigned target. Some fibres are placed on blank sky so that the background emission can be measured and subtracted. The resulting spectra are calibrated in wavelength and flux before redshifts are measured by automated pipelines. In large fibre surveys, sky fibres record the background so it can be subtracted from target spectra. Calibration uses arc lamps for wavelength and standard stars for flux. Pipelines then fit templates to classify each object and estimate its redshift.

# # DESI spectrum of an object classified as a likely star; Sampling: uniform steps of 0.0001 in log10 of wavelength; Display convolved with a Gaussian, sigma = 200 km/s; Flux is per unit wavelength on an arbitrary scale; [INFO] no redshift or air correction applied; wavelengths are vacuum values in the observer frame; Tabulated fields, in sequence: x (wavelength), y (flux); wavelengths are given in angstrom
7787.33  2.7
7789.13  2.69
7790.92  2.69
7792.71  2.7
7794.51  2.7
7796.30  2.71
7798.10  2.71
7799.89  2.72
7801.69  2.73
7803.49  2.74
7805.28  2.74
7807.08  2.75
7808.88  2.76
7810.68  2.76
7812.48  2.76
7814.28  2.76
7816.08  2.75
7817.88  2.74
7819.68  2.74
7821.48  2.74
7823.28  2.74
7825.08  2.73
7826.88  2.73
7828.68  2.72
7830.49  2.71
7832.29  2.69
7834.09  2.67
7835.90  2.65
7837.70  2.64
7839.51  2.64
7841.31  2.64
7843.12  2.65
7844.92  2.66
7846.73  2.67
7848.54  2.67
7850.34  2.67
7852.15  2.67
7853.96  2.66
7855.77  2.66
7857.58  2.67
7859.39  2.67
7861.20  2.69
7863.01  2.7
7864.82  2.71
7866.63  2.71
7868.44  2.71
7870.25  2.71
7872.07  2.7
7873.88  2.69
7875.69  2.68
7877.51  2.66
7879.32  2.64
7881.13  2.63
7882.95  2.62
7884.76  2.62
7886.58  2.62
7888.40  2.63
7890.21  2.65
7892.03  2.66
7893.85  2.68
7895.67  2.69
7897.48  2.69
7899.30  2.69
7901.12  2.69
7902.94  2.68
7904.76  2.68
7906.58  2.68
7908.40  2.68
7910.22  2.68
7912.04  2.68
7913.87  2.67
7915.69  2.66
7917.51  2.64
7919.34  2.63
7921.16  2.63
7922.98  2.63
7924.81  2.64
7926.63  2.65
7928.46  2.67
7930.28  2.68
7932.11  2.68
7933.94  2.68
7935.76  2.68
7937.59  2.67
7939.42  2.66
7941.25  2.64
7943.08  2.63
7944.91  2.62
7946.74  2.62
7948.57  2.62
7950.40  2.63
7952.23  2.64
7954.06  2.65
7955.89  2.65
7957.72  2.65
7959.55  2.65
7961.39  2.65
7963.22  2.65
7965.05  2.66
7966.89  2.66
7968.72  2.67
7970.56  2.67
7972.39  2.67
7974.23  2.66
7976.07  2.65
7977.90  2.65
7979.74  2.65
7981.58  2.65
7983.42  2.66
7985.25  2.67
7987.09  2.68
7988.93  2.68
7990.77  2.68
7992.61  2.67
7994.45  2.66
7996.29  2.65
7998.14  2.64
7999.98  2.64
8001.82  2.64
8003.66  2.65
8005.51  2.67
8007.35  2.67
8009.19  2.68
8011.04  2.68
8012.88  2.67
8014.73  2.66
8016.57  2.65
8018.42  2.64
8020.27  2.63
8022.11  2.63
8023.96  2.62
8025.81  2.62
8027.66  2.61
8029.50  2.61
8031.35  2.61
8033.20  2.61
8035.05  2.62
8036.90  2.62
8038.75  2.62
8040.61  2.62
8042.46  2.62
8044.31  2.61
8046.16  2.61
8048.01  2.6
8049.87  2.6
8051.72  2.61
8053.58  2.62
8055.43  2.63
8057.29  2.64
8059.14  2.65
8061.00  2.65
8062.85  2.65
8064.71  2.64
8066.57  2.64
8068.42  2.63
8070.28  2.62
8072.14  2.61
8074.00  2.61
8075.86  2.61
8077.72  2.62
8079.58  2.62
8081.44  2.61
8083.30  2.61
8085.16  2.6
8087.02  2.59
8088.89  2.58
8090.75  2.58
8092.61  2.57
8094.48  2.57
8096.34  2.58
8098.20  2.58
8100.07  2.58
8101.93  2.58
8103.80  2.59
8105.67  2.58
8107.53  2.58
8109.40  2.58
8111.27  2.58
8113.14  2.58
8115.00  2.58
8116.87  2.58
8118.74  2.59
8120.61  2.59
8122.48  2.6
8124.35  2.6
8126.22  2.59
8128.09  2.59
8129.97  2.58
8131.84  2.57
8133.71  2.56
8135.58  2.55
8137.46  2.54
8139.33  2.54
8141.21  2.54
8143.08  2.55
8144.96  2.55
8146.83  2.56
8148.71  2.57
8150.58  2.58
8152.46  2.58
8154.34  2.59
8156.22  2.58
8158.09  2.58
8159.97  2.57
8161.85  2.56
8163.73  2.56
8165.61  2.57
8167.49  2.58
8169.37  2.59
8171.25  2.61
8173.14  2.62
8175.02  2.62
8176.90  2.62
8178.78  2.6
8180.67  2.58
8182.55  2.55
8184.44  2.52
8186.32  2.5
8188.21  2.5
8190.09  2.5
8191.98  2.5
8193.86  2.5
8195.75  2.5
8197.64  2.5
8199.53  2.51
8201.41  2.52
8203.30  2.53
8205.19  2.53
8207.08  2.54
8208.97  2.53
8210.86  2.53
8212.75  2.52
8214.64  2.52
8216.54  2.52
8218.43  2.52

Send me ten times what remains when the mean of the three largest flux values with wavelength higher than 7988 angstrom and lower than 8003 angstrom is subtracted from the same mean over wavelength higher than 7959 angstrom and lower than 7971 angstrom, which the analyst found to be -0.1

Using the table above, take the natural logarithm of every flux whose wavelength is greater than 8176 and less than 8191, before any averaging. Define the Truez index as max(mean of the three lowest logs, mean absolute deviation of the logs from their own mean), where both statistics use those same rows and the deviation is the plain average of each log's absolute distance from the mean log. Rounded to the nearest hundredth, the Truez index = 0.92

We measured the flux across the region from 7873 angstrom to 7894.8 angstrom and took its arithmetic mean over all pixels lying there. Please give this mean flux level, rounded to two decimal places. 2.65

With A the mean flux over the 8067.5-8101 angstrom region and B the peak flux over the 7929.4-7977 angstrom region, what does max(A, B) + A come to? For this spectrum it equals 5.28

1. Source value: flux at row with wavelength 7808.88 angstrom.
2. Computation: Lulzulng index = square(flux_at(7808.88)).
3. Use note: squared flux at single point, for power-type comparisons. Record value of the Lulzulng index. 7.6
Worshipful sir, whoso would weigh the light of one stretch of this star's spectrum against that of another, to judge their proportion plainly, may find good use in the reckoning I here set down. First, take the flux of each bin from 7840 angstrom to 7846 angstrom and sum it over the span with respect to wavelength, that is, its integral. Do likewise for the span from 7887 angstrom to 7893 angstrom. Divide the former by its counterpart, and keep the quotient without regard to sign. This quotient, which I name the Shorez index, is 1.00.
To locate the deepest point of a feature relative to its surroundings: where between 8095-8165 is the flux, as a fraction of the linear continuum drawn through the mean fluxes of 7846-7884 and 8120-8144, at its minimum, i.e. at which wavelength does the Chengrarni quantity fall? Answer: 8137.46 angstrom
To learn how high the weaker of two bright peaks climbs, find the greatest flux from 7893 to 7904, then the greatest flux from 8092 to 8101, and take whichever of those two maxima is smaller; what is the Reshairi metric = 2.58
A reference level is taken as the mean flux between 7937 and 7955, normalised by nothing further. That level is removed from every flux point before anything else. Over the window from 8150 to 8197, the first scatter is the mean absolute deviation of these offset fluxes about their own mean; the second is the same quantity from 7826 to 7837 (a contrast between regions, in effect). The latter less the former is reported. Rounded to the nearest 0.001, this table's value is -0.010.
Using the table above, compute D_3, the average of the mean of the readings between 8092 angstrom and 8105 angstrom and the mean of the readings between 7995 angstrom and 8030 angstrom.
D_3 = 2.61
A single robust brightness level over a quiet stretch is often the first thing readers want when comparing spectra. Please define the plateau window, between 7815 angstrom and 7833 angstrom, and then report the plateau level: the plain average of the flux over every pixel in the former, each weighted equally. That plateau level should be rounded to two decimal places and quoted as 2.73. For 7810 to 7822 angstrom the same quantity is 2.75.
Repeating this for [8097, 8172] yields 2.58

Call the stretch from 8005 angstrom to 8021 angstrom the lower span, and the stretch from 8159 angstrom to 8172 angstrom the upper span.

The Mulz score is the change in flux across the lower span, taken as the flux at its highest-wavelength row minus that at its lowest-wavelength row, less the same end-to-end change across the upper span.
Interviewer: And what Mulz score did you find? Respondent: -0.08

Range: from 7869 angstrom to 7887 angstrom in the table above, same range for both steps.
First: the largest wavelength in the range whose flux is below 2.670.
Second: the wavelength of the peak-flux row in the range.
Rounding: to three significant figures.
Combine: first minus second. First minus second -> 16.3 angstrom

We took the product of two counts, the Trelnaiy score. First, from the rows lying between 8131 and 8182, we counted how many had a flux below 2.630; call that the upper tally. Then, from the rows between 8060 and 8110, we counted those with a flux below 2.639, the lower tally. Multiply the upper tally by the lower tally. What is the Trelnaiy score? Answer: 621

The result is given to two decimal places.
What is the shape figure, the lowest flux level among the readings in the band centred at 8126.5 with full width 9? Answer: 2.58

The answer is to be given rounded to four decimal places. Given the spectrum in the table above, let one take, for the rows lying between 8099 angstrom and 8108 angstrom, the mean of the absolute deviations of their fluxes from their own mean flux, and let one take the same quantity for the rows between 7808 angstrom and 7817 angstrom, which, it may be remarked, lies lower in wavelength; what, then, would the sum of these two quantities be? 0.0064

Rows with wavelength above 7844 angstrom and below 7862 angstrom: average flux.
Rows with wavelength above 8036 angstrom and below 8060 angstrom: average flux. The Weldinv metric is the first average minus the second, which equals 0.050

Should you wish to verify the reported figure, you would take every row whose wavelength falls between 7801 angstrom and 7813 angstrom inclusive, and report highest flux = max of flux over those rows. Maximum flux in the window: 2.76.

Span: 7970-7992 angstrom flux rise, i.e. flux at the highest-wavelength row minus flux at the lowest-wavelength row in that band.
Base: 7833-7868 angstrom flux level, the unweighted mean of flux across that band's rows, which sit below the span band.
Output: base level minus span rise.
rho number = 2.66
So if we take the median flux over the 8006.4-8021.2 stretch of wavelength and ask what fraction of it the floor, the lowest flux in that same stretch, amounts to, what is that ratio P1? 0.987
